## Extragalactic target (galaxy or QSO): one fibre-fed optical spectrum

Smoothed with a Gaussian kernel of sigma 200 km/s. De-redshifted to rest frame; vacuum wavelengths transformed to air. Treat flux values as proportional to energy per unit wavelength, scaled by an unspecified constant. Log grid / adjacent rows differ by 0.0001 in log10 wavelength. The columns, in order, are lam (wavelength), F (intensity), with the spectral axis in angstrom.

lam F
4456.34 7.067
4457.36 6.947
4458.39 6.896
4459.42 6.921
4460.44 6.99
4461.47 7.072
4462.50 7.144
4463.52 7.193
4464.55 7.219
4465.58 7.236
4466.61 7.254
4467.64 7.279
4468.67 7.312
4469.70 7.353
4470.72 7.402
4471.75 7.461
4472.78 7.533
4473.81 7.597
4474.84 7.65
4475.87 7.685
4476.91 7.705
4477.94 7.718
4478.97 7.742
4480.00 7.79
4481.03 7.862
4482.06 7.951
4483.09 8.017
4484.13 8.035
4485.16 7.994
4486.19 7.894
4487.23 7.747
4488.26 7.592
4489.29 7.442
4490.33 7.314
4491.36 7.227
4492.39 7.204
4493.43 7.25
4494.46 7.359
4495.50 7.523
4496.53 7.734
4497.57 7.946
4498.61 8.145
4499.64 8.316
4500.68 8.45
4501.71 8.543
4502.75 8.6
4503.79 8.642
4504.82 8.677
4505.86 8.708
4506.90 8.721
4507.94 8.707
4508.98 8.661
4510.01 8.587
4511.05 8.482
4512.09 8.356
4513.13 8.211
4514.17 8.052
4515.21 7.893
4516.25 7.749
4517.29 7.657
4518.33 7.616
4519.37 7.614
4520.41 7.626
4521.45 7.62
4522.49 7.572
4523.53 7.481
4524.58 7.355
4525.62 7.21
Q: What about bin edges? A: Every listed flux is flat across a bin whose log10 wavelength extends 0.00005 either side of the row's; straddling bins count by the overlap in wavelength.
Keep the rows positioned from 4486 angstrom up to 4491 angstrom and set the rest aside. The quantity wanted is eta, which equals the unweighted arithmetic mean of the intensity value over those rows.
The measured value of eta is 7.60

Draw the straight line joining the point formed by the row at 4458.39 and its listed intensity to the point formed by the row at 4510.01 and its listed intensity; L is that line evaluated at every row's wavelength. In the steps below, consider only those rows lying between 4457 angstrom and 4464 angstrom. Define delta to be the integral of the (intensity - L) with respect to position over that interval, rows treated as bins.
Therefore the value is 0.4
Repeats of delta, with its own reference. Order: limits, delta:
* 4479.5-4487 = 1.6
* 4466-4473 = 0.7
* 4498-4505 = 1.1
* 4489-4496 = -4.8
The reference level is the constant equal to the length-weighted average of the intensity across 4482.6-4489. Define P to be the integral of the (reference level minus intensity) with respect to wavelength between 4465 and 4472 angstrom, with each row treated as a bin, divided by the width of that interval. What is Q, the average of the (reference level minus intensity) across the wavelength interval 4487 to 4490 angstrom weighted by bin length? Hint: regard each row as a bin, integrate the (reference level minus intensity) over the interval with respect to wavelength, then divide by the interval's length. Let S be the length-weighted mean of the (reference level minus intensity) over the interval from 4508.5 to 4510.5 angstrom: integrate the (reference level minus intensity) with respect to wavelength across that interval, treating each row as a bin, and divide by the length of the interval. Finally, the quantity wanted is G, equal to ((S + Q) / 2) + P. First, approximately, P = 0.5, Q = 0.3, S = -0.8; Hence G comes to 0.3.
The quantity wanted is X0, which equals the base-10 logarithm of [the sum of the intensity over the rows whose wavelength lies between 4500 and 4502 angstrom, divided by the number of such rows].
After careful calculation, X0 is 0.929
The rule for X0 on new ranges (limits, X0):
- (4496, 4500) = 0.905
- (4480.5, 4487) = 0.901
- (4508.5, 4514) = 0.927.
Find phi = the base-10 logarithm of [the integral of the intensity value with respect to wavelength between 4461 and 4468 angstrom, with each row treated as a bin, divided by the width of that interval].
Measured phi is 0.857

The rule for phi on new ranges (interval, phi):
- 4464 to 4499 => 0.880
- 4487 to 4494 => 0.869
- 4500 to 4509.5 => 0.936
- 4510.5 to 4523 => 0.896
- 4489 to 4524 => 0.903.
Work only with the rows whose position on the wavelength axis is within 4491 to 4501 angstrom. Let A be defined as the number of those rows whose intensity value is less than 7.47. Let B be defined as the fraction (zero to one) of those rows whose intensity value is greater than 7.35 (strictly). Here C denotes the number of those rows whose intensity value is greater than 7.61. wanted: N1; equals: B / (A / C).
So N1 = 0.9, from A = 4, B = 0.7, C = 5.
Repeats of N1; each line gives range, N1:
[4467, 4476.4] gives 0.3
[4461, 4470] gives 0.0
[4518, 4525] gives 4.0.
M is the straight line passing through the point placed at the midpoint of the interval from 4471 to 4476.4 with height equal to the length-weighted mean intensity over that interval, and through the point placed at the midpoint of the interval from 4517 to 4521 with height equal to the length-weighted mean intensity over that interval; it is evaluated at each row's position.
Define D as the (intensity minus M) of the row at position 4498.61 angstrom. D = 0.54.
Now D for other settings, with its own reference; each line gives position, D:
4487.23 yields 0.16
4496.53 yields 0.14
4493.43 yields -0.34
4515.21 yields 0.27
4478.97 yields 0.17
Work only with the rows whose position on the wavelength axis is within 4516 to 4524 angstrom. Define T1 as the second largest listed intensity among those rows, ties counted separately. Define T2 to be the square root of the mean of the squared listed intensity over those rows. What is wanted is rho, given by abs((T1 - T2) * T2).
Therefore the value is 0.3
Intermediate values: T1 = 7.657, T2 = 7.62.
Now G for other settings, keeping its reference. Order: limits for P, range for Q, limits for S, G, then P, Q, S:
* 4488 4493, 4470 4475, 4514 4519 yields 0.7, 0.5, 0.3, 0.1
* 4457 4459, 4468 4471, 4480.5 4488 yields 1.2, 0.9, 0.5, -0.1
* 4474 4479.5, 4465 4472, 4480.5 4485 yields 0.4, 0.2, 0.5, -0.1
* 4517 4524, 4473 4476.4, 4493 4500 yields 0.4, 0.3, 0.2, 0.1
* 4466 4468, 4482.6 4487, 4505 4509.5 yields 0.1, 0.6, -0.1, -0.8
